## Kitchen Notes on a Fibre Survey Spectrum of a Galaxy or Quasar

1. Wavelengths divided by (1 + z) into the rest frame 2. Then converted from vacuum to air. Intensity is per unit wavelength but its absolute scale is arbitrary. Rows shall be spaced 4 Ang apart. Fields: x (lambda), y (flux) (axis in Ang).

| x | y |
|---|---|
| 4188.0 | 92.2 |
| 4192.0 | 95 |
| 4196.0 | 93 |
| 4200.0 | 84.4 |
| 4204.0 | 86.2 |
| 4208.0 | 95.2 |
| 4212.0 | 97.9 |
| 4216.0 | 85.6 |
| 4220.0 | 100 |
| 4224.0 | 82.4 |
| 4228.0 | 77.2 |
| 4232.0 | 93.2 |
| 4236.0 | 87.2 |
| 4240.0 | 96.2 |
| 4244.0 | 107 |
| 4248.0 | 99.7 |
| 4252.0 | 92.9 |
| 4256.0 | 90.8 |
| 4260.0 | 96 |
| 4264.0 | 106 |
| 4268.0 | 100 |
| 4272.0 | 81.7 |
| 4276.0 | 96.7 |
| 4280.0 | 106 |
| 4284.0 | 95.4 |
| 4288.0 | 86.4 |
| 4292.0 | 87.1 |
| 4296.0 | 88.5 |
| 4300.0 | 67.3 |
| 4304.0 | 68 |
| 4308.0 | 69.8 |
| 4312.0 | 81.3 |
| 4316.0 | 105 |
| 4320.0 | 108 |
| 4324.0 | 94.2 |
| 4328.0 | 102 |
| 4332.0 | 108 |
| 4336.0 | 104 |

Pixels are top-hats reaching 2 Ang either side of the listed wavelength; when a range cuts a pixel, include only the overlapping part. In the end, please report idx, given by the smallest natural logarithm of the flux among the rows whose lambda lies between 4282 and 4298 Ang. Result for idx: 4.46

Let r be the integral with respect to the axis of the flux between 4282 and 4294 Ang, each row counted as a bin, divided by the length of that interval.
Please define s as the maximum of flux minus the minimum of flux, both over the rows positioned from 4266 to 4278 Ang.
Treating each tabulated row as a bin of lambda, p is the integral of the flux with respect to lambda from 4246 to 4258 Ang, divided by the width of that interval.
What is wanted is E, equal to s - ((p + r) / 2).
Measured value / -74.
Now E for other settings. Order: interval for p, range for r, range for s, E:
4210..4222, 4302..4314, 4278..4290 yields -64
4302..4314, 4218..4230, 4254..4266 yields -65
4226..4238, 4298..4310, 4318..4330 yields -63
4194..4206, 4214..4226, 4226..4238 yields -73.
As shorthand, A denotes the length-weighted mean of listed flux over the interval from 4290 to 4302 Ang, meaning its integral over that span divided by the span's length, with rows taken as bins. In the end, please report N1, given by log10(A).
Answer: 1.91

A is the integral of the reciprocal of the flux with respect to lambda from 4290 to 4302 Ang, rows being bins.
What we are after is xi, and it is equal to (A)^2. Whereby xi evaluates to 0.0227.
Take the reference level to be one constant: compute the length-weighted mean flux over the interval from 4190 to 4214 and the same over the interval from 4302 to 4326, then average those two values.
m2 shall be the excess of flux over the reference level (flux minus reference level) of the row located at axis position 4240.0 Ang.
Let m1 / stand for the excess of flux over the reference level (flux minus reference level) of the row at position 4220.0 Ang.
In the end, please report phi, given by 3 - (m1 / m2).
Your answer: 1.4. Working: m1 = 10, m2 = 6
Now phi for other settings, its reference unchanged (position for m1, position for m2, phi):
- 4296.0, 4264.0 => 3.1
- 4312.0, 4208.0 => 4.6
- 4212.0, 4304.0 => 3.4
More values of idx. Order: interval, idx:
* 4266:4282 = 4.40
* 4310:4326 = 4.40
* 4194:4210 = 4.44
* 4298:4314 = 4.21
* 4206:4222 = 4.45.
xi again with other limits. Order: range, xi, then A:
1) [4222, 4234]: 0.0205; 0.143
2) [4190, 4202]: 0.0176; 0.133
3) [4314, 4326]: 0.0138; 0.118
